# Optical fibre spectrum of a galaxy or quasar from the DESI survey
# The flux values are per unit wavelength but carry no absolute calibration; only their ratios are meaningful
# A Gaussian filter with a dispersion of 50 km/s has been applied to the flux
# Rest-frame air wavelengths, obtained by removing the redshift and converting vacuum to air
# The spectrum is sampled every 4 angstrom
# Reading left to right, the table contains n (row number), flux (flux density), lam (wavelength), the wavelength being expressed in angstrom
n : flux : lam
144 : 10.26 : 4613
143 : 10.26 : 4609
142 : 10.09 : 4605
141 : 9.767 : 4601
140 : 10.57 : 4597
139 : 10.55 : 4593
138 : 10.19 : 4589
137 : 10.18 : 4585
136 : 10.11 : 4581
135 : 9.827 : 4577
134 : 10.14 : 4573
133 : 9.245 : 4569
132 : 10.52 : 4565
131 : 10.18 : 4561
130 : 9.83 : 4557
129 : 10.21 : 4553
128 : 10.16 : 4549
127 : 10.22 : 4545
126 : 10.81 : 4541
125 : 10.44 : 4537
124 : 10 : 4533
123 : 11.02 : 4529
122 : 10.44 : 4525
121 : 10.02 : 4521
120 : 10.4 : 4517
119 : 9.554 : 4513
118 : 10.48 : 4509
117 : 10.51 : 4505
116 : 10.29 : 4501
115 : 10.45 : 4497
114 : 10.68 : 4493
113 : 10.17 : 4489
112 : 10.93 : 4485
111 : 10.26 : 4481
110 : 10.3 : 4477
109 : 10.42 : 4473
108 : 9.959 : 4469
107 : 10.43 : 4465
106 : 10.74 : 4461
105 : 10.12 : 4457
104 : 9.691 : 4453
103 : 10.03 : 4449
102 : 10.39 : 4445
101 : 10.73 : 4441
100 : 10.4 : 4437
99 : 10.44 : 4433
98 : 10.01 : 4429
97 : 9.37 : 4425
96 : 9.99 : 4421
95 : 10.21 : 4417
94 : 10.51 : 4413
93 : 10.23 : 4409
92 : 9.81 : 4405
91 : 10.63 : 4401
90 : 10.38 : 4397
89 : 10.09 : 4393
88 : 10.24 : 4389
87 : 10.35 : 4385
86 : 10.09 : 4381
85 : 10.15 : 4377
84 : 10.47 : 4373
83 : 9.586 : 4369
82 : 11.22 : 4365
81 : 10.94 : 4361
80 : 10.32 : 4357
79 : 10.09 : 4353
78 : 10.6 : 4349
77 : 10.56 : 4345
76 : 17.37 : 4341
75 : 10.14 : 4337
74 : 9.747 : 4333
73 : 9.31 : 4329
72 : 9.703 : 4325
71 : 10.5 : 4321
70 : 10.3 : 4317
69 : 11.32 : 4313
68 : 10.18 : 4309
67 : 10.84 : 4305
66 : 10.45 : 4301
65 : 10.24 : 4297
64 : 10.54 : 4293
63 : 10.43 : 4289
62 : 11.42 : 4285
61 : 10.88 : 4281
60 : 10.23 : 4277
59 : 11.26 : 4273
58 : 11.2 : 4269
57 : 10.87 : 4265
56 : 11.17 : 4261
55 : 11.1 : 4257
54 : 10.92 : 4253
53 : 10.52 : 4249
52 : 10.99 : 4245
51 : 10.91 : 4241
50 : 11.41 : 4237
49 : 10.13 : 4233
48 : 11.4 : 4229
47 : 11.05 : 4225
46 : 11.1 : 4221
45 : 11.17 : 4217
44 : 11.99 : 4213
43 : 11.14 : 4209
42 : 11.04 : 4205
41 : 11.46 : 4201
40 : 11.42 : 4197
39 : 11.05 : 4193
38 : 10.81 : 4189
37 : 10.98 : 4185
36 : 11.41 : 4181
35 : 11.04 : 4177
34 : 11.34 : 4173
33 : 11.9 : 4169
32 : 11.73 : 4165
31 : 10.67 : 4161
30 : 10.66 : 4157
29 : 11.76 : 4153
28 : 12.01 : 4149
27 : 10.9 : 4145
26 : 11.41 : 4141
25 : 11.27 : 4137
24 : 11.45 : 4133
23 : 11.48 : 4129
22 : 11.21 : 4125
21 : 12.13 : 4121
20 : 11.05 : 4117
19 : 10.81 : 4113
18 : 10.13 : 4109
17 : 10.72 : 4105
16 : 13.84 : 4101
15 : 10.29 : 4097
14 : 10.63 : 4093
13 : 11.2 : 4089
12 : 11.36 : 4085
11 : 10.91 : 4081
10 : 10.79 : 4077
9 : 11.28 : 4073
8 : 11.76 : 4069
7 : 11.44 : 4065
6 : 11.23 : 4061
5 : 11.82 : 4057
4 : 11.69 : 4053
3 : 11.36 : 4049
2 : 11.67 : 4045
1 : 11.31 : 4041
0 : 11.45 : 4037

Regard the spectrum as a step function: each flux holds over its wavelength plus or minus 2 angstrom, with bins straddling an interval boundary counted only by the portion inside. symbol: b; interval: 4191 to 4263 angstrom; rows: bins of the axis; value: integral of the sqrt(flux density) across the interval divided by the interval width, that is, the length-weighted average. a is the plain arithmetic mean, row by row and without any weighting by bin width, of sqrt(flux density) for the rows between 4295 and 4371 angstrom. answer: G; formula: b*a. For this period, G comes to 10.9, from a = 3.26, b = 3.33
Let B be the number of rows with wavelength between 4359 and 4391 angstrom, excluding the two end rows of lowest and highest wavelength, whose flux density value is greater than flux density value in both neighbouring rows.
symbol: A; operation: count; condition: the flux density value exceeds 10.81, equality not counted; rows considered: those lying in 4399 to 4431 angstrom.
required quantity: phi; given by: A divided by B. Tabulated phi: 0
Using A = 0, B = 3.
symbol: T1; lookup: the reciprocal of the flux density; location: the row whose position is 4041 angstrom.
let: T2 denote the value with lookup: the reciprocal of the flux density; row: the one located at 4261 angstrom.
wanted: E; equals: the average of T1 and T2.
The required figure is 0.089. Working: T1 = 0.088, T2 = 0.090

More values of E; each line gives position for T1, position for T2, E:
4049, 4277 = 0.093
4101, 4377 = 0.085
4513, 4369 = 0.104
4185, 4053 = 0.088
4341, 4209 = 0.074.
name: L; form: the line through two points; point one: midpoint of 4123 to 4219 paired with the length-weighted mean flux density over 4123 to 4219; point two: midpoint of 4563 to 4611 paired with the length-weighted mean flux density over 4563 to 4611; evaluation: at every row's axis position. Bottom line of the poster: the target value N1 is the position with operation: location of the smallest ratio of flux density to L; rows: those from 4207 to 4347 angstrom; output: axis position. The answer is 4329 angstrom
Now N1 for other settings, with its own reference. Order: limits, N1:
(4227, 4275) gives 4233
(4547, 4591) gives 4569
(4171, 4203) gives 4189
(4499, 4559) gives 4513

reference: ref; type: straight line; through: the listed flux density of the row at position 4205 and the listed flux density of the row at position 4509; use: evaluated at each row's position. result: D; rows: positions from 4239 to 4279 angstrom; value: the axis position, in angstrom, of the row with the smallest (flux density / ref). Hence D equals 4277 angstrom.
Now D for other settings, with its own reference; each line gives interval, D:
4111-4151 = 4113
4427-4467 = 4453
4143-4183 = 4157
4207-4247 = 4233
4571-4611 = 4601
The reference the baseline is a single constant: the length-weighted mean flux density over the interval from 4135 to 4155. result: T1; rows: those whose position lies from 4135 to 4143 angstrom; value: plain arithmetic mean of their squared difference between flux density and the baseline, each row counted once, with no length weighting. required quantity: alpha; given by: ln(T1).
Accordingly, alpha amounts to -3.83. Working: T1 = 0.0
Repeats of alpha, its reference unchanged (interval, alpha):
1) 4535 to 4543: -0.29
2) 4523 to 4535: 0.13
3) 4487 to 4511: 0.10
